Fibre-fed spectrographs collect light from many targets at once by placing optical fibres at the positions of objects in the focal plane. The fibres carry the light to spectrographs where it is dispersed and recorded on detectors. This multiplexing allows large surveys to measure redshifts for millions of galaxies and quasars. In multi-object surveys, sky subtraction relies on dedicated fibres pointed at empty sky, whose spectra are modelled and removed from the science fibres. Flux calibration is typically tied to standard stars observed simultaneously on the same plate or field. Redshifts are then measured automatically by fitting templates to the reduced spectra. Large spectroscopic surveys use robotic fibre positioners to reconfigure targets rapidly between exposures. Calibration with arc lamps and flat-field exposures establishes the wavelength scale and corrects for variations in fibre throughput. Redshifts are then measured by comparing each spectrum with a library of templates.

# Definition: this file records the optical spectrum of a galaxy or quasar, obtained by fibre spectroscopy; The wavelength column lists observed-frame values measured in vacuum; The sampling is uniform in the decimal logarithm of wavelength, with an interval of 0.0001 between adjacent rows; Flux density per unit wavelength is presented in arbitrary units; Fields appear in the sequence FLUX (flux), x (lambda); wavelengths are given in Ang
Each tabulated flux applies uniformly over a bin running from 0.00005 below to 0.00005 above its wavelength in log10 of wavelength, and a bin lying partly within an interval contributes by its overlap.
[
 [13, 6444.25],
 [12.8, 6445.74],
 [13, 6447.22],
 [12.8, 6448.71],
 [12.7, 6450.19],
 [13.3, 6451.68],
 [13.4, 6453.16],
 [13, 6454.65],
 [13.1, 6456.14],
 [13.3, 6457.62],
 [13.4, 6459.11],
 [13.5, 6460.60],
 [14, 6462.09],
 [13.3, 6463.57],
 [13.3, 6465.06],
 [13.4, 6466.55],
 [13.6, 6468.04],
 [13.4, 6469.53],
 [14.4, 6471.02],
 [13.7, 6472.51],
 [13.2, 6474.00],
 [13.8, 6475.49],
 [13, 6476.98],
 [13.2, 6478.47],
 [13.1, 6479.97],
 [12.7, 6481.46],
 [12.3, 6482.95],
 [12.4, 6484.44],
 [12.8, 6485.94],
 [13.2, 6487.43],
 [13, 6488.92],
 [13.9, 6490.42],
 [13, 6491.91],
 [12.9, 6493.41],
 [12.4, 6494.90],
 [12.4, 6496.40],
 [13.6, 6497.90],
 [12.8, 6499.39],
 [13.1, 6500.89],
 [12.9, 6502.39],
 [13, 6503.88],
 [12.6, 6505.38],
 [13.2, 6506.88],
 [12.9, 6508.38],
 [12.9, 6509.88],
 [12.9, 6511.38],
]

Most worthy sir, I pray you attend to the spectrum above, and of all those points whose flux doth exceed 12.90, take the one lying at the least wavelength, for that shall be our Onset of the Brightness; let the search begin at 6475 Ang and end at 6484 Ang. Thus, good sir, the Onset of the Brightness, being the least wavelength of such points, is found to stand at 6475.49 Ang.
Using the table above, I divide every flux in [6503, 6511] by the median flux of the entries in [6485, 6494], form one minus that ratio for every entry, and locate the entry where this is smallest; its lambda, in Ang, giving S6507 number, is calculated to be 6506.88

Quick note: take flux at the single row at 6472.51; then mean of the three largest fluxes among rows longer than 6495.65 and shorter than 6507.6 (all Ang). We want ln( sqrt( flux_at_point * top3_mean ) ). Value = 2.603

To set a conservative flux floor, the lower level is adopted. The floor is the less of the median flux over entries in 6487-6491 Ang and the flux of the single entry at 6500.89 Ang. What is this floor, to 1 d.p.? 13.1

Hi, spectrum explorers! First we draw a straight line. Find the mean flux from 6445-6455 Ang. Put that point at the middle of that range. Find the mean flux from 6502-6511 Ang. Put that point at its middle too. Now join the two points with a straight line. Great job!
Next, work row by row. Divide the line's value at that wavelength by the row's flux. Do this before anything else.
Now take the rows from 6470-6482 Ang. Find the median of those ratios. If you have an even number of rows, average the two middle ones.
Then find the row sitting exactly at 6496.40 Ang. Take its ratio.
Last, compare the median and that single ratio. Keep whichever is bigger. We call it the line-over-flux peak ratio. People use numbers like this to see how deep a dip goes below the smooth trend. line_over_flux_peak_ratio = 1.04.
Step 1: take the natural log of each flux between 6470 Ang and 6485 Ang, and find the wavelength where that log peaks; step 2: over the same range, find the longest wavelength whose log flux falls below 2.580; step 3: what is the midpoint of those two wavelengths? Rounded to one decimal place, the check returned 6477.7 Ang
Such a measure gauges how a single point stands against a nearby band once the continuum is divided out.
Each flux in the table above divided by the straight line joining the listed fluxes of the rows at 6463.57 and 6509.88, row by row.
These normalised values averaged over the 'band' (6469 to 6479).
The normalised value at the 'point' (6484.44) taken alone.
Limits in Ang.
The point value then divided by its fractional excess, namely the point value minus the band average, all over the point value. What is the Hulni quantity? -11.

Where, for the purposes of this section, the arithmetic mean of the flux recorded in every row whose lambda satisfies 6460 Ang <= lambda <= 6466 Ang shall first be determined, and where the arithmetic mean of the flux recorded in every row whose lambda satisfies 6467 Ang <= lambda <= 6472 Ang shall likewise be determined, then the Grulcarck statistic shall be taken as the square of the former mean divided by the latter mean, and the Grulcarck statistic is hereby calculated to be 13.3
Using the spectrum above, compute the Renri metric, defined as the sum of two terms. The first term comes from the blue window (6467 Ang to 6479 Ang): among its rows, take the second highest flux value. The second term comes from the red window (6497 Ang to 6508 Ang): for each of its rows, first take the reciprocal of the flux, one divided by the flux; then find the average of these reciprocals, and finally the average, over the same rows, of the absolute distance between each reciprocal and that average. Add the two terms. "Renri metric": 13.8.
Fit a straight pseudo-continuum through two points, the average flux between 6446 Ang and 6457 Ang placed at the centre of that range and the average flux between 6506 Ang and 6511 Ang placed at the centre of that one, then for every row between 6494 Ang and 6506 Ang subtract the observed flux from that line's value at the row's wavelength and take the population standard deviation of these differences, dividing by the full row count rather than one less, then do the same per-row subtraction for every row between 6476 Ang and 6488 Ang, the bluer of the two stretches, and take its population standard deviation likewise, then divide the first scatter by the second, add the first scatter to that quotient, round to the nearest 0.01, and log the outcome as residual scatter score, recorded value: 1.52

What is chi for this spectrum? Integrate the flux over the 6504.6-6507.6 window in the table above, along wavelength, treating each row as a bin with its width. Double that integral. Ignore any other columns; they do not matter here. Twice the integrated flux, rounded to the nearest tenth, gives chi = 77.3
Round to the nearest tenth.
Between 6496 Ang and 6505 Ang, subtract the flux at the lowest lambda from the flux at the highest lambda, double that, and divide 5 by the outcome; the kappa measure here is 4.2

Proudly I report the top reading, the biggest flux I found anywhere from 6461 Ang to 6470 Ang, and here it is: 14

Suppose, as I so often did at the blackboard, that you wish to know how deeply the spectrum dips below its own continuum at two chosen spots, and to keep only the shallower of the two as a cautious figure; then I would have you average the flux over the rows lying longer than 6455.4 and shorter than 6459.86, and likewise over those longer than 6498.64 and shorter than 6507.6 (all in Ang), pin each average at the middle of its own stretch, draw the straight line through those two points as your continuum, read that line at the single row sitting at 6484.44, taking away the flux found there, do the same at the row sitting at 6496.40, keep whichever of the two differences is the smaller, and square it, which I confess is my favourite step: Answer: 0.34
